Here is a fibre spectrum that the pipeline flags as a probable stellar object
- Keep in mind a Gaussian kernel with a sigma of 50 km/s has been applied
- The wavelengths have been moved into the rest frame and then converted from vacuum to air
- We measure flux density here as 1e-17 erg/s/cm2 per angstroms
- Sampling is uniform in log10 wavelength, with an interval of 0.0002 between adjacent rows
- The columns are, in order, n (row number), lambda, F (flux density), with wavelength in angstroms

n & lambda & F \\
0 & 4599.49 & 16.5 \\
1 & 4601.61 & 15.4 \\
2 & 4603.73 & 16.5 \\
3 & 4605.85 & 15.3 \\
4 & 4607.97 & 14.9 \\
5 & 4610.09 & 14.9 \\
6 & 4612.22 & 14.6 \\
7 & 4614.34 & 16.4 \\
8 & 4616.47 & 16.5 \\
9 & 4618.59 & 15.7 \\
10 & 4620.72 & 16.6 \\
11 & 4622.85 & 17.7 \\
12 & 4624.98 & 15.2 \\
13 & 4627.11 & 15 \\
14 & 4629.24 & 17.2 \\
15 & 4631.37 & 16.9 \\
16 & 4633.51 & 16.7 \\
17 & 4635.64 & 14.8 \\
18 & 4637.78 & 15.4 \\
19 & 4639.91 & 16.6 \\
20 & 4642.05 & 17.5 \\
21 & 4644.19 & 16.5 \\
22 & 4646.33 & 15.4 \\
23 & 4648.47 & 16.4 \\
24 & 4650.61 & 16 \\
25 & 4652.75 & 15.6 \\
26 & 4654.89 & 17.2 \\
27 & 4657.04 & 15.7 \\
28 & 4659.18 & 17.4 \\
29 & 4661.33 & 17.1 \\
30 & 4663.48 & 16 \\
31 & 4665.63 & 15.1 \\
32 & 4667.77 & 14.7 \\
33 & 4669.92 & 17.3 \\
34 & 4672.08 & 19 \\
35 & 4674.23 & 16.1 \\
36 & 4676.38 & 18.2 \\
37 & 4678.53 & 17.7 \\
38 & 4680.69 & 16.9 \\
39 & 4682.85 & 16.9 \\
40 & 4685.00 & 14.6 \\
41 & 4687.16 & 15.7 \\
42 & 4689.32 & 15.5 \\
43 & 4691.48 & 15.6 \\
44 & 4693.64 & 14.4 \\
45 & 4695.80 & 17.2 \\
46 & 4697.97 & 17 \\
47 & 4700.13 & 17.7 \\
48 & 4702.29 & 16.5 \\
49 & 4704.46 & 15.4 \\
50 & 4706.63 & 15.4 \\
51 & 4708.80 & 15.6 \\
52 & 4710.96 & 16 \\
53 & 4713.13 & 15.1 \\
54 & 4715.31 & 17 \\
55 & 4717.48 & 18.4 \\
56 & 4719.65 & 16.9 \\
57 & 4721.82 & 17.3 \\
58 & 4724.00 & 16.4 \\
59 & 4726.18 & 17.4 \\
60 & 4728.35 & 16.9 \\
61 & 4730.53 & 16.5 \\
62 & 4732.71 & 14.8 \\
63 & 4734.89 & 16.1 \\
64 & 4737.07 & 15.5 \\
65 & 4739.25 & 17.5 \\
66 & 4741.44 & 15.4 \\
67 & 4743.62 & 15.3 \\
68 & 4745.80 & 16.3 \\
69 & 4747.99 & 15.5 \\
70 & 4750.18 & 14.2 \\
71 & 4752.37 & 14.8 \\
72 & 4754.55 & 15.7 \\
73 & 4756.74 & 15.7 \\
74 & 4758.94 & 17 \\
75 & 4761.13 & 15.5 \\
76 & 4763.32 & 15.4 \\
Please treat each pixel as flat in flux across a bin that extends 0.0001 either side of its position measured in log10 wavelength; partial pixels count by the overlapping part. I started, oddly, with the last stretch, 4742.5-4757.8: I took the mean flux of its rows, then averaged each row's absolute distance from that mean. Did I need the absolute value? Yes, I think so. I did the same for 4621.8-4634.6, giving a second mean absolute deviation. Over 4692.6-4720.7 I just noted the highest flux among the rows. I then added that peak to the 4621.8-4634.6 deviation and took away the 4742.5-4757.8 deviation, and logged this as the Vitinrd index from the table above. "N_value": 18.8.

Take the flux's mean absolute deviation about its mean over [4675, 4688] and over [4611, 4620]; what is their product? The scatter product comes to 0.66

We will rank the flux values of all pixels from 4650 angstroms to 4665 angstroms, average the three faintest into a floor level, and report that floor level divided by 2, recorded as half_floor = 7.88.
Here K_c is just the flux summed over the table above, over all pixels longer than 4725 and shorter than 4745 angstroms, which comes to 145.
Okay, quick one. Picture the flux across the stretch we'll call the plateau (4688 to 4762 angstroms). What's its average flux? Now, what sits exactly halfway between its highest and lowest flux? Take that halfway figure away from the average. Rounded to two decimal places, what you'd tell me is -0.20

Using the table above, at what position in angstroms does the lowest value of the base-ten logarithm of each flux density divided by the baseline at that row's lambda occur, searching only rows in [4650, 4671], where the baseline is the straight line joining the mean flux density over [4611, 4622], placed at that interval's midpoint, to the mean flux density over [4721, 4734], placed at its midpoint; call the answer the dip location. 4667.77 angstroms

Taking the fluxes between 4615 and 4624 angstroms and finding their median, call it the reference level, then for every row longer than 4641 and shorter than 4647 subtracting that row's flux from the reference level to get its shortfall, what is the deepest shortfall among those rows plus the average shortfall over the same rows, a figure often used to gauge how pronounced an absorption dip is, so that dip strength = 1.2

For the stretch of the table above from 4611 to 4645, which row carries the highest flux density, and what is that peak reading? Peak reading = 17.7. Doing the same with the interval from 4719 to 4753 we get 17.5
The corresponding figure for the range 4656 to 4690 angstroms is 19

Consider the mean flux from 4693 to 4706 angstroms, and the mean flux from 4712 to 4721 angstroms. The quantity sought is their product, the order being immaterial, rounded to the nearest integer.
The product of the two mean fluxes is 276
